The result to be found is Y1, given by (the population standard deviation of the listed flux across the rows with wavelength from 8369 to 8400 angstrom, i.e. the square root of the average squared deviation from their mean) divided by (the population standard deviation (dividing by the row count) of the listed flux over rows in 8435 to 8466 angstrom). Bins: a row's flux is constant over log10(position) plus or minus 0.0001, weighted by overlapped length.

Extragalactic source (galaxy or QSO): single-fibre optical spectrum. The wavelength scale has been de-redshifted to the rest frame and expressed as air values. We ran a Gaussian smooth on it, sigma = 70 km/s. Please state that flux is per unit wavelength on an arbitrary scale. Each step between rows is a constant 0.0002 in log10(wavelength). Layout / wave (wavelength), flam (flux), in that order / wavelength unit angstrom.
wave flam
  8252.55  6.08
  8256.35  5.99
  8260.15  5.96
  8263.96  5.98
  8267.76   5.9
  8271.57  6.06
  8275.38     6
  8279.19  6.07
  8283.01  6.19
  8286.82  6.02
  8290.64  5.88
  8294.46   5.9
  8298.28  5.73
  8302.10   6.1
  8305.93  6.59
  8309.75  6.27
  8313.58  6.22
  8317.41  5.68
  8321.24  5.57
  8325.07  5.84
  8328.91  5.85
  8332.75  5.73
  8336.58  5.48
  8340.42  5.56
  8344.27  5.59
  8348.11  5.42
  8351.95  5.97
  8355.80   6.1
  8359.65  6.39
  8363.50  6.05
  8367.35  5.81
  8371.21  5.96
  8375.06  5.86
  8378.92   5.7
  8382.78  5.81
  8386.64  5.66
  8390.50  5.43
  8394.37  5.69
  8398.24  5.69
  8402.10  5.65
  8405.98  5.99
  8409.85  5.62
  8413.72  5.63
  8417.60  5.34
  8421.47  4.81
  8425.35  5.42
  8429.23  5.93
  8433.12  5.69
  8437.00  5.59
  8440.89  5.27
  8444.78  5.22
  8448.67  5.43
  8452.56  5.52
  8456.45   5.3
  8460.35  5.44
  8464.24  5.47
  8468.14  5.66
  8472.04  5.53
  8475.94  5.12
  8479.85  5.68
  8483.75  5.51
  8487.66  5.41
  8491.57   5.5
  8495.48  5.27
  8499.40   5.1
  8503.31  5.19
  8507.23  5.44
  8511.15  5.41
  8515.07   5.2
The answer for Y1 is 1.22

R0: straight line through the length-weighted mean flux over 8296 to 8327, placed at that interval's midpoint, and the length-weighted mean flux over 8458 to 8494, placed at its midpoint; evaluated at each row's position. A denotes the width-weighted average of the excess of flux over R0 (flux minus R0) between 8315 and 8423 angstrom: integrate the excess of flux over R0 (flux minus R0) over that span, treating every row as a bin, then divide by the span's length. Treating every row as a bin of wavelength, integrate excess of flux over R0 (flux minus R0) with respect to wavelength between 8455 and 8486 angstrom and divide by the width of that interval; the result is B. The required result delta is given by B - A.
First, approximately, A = -0.10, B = -0.03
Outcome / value 0.07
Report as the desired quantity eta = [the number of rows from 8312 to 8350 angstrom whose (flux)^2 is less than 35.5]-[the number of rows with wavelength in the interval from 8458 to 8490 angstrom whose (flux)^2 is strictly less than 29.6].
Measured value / 6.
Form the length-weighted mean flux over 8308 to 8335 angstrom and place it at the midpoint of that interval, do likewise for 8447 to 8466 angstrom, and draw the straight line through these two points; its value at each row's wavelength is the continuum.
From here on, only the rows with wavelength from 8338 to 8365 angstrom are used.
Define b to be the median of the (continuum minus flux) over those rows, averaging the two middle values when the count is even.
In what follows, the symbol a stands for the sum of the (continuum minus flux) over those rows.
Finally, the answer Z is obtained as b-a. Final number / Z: 0.47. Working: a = -0.7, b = -0.20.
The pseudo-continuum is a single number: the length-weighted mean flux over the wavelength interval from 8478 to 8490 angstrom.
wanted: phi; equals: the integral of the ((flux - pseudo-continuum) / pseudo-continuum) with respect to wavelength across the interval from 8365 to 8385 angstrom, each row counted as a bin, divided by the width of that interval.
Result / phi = 0.054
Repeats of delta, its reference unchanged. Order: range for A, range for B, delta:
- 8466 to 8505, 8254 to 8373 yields -0.01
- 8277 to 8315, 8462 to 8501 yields -0.08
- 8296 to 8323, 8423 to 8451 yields -0.12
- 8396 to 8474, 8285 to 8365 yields 0.04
